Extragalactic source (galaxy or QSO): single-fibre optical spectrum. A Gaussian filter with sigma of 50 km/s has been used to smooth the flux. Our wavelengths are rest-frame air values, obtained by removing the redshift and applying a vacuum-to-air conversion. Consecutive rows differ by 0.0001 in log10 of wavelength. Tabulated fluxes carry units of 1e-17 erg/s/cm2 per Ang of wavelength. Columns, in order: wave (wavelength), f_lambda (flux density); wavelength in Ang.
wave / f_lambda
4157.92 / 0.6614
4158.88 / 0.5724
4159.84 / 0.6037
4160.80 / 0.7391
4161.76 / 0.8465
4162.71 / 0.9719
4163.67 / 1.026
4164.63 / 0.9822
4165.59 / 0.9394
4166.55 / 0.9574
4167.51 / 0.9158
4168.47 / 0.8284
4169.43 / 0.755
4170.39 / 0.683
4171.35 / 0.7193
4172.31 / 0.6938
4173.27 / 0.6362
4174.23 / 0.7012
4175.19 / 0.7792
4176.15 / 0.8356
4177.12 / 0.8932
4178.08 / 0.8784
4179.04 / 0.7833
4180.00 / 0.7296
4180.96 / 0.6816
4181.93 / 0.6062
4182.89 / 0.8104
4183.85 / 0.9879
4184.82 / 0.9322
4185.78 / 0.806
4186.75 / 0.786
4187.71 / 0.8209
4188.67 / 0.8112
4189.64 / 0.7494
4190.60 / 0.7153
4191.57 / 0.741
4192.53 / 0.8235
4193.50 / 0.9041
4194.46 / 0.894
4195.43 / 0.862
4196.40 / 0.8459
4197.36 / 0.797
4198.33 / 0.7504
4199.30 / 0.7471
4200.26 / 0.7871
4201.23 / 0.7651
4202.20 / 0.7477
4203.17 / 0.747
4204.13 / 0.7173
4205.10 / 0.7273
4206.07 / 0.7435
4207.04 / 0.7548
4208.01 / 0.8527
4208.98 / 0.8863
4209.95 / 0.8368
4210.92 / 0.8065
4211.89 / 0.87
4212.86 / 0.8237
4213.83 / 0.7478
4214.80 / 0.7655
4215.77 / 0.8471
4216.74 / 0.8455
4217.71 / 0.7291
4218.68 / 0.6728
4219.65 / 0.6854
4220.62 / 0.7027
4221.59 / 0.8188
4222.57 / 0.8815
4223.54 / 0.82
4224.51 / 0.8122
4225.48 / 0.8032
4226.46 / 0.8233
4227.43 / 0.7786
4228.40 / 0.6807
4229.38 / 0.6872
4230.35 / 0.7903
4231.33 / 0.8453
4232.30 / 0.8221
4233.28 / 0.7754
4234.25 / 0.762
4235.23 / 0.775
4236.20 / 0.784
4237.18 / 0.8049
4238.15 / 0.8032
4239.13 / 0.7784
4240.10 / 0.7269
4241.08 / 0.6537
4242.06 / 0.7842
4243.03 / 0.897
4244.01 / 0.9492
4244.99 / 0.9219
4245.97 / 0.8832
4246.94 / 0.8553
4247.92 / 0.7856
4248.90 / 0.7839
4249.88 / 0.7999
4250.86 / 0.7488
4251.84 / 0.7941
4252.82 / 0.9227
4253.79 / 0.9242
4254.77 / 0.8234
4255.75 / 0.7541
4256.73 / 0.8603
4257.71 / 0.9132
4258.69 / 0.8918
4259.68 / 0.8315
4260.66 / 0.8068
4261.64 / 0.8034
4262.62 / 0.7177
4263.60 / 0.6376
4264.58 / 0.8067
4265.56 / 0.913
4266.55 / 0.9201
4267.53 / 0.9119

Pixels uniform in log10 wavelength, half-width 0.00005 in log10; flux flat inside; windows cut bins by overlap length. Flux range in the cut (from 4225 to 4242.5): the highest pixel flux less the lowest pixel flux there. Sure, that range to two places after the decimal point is 0.19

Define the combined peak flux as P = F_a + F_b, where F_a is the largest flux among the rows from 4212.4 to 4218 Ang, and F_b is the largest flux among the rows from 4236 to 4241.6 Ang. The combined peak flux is 1.65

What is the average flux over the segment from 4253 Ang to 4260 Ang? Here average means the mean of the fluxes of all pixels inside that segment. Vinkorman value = 0.86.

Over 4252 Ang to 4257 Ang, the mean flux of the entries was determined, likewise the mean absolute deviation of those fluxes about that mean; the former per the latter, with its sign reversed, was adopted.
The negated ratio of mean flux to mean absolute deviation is -16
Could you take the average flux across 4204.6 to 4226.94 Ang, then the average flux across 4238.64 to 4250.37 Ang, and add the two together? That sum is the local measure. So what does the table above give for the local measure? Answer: 1.61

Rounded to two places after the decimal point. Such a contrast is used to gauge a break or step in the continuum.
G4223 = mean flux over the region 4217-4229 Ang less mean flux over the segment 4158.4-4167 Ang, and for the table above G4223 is -0.08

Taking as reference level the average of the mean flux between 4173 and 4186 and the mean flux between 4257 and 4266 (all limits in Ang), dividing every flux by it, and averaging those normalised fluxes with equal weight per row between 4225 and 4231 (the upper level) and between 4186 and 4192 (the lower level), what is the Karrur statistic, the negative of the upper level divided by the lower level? -0.99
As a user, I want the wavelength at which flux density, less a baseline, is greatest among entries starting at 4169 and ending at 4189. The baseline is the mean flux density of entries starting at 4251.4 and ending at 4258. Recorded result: 4183.85 Ang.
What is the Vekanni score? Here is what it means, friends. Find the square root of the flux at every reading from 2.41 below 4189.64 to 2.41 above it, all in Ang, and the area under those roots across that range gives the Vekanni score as 4.22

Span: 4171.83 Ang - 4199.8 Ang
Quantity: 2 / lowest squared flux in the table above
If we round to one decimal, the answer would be 5.4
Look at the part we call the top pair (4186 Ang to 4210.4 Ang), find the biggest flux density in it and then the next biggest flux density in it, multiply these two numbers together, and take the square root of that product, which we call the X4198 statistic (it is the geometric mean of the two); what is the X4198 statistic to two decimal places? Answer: 0.90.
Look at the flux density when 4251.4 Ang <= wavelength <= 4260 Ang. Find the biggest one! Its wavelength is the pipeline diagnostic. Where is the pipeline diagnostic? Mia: 4253.79 Ang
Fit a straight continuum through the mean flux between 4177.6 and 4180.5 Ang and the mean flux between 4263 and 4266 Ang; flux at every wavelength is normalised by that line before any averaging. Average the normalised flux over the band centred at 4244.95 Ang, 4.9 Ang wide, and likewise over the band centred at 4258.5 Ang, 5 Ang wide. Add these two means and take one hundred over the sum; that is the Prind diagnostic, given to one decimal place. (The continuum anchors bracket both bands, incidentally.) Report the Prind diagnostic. 44.7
